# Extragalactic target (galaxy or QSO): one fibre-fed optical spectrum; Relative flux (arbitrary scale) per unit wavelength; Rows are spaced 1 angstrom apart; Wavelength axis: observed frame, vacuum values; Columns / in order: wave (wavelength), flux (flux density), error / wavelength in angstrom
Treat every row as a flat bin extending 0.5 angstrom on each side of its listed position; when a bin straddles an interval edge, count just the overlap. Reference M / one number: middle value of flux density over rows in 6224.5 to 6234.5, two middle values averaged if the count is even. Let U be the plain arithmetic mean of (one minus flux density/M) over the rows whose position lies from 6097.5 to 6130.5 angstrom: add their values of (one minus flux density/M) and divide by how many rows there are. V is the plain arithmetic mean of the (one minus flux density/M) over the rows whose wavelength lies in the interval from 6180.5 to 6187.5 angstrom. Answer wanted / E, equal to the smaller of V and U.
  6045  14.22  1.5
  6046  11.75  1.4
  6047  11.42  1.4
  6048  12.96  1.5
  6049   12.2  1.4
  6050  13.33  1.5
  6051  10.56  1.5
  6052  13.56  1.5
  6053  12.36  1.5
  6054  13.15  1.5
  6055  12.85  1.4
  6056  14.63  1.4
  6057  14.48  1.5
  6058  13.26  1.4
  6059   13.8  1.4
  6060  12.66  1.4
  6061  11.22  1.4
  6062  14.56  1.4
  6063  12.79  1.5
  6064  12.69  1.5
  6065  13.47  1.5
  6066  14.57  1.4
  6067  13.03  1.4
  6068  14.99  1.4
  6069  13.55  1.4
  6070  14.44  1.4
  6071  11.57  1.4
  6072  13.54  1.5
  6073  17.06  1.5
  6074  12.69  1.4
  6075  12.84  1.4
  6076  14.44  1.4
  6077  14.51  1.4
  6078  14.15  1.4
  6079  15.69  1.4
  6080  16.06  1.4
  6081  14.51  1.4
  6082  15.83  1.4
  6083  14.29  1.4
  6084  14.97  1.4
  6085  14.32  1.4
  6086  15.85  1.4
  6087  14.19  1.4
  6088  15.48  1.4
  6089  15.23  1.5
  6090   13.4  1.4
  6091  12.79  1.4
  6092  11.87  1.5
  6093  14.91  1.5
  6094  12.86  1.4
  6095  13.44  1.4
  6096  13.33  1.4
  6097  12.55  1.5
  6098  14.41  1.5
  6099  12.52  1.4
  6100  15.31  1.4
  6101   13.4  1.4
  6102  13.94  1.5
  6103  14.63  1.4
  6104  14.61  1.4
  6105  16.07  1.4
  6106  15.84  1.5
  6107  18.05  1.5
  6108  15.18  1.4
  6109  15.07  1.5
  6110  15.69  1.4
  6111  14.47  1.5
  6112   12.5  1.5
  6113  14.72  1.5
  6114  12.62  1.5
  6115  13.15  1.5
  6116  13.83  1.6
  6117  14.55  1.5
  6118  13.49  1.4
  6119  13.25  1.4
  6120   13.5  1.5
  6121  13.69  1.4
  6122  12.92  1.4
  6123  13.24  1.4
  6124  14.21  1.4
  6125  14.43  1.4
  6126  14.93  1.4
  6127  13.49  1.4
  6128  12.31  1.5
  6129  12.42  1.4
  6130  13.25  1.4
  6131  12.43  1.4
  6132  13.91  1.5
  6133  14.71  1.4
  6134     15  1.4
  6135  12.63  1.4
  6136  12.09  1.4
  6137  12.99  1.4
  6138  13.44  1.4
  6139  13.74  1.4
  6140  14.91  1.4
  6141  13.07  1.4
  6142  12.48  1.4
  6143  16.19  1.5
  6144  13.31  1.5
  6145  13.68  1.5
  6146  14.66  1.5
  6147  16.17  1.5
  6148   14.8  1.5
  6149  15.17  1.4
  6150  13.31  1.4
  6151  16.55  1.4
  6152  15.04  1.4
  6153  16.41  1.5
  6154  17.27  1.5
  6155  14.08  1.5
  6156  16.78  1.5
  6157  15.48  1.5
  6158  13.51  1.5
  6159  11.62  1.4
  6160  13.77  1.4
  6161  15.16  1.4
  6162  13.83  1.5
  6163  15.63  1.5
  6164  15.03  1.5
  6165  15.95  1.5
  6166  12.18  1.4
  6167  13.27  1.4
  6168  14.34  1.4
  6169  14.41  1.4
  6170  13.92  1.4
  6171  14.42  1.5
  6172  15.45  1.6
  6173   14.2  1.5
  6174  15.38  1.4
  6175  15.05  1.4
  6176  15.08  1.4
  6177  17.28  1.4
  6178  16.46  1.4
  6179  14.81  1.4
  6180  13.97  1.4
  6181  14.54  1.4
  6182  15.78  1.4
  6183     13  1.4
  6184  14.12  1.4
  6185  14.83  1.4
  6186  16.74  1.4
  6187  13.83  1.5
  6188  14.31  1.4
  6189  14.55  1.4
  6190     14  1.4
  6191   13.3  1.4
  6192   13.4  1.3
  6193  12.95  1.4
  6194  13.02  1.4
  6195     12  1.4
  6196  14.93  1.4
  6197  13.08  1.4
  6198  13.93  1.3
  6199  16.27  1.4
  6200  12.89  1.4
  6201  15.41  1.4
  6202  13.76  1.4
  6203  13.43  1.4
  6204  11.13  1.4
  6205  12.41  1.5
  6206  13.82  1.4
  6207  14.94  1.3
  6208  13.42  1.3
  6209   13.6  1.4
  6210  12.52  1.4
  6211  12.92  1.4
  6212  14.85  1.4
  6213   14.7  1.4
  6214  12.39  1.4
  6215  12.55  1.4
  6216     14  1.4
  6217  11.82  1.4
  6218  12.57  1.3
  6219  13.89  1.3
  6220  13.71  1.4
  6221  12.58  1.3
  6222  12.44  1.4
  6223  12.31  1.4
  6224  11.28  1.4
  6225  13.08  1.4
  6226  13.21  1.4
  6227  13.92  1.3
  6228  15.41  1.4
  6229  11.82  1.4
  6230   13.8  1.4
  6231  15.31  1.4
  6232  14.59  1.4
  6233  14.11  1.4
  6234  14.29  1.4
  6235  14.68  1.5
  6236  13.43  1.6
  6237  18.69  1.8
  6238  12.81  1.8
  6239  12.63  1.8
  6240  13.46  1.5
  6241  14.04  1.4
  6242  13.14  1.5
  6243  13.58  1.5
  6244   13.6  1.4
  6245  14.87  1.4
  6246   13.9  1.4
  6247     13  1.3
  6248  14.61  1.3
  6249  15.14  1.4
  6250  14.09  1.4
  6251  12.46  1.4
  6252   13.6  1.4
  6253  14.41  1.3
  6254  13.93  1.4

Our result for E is -0.048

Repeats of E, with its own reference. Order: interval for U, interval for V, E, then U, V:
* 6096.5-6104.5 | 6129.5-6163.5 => -0.022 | 0.007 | -0.02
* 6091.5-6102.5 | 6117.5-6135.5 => 0.034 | 0.036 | 0.03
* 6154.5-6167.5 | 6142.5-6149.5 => -0.060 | -0.022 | -0.06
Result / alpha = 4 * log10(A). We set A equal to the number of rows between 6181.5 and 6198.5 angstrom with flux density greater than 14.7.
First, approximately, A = 4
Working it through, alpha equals 2.4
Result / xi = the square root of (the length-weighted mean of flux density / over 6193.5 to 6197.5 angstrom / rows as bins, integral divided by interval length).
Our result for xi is 3.64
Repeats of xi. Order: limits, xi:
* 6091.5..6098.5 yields 3.65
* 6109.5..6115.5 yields 3.72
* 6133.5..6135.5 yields 3.72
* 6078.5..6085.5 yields 3.89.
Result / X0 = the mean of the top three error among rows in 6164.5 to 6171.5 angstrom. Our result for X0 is 1.47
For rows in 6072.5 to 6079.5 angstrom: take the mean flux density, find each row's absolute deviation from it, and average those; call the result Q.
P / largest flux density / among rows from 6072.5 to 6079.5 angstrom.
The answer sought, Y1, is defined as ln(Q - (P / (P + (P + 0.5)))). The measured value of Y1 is -0.5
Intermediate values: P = 17.06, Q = 1.09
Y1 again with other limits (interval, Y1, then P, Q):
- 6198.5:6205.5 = -0.2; 16.27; 1.31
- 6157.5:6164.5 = -0.6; 15.63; 1.02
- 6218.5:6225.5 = -1.6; 13.89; 0.69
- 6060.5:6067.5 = -1.0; 14.57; 0.87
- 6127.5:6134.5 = -0.8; 15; 0.95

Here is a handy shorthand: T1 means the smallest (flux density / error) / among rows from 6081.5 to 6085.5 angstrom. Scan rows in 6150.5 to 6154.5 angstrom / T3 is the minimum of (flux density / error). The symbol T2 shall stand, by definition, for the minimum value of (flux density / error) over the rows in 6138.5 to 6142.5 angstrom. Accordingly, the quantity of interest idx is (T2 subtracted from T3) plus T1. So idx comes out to 12.0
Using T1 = 10.2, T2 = 8.9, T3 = 10.7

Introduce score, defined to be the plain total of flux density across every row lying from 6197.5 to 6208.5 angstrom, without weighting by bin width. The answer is 151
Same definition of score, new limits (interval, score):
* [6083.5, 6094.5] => 156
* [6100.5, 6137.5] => 517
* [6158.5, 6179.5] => 307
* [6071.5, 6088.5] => 250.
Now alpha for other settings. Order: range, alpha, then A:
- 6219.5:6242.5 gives 1.9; 3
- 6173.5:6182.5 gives 3.4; 7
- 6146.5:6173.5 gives 4.6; 14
